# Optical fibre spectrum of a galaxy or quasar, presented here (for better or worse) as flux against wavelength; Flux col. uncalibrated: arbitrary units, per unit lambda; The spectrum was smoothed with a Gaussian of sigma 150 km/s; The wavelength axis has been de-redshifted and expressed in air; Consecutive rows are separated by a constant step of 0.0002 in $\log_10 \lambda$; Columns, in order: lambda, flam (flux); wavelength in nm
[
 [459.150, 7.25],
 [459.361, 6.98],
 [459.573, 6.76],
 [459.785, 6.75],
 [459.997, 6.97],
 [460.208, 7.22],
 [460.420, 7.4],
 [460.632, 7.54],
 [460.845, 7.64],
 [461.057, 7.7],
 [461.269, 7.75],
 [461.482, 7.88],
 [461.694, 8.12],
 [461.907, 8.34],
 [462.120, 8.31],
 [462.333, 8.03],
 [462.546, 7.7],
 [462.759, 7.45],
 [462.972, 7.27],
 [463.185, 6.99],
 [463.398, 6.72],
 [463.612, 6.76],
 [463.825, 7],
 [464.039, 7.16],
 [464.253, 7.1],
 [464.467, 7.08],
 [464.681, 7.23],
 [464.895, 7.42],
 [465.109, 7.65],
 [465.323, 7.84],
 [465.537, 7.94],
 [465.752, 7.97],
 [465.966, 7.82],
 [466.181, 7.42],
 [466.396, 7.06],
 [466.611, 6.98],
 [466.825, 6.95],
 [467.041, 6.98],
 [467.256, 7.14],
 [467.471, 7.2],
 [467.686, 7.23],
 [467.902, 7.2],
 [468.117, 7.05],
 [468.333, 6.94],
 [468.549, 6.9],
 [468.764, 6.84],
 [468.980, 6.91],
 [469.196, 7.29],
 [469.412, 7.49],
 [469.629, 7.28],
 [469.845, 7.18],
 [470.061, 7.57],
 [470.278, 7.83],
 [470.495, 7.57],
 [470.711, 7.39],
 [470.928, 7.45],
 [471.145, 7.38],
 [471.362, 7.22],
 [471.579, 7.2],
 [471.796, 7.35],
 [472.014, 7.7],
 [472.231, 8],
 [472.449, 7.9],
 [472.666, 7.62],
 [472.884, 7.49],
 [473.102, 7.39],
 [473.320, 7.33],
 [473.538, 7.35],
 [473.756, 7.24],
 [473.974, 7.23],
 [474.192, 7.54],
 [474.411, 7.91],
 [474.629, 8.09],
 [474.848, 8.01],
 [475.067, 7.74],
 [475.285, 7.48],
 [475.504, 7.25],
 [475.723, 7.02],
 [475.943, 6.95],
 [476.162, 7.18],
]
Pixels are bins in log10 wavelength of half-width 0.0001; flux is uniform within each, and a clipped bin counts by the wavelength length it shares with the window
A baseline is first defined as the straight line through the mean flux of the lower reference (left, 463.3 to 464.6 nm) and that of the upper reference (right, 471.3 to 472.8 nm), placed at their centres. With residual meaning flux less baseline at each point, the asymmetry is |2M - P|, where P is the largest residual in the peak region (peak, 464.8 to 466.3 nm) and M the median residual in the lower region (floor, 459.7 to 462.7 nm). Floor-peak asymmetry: 1.0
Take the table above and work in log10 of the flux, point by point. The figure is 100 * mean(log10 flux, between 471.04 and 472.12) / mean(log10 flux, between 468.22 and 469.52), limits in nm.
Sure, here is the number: 102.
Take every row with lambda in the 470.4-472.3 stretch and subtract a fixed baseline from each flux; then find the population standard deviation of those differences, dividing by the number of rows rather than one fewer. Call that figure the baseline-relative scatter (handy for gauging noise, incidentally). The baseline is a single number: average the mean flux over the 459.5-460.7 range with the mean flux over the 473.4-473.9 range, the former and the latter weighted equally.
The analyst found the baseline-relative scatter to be 0.24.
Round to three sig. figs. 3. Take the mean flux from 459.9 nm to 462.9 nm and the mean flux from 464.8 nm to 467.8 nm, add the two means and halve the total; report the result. 7.56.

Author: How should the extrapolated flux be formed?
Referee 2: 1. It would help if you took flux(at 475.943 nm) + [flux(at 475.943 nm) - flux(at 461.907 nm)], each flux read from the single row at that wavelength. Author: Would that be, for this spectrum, 5.6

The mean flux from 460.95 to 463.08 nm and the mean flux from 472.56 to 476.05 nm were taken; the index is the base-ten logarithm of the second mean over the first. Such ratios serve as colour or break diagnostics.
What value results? -0.021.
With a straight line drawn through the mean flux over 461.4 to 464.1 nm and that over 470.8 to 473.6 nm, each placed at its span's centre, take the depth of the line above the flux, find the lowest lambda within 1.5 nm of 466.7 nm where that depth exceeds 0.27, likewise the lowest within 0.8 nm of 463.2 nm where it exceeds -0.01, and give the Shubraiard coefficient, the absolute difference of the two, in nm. 3.64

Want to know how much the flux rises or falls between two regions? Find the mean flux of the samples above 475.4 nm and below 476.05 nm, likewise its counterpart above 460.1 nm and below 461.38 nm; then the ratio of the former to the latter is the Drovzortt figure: 0.94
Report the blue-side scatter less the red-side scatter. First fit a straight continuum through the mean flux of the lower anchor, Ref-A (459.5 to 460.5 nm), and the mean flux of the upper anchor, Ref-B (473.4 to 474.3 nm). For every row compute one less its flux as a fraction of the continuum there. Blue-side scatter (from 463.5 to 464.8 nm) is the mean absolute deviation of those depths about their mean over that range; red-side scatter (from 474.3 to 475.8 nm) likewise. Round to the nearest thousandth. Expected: -0.031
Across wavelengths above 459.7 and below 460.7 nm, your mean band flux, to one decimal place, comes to 7.2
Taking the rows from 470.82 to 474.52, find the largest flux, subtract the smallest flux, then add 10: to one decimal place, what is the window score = 10.8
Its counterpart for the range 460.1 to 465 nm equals 11.6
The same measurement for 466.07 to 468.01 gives 10.5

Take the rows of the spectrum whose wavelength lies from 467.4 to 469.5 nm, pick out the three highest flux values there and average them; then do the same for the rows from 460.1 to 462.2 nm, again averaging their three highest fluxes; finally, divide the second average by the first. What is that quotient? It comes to 1.13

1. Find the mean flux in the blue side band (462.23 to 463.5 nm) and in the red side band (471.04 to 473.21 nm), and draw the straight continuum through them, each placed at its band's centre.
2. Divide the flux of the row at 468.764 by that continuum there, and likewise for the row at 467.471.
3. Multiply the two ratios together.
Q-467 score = 0.89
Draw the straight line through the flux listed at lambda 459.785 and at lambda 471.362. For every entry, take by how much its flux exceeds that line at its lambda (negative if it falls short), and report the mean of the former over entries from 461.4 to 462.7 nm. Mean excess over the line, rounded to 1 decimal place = 1.2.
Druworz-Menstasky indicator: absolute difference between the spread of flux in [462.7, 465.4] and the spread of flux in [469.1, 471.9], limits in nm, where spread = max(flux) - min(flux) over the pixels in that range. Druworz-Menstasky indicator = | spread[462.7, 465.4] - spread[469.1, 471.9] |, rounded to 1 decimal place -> 0.5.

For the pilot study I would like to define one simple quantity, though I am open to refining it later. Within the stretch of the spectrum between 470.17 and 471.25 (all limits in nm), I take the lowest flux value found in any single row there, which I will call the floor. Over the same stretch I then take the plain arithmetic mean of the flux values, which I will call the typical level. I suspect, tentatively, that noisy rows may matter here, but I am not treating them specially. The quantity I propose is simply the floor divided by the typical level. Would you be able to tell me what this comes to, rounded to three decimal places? 0.981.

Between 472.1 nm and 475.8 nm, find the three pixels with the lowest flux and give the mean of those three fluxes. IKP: 7.2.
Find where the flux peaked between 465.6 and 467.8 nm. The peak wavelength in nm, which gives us 465.752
